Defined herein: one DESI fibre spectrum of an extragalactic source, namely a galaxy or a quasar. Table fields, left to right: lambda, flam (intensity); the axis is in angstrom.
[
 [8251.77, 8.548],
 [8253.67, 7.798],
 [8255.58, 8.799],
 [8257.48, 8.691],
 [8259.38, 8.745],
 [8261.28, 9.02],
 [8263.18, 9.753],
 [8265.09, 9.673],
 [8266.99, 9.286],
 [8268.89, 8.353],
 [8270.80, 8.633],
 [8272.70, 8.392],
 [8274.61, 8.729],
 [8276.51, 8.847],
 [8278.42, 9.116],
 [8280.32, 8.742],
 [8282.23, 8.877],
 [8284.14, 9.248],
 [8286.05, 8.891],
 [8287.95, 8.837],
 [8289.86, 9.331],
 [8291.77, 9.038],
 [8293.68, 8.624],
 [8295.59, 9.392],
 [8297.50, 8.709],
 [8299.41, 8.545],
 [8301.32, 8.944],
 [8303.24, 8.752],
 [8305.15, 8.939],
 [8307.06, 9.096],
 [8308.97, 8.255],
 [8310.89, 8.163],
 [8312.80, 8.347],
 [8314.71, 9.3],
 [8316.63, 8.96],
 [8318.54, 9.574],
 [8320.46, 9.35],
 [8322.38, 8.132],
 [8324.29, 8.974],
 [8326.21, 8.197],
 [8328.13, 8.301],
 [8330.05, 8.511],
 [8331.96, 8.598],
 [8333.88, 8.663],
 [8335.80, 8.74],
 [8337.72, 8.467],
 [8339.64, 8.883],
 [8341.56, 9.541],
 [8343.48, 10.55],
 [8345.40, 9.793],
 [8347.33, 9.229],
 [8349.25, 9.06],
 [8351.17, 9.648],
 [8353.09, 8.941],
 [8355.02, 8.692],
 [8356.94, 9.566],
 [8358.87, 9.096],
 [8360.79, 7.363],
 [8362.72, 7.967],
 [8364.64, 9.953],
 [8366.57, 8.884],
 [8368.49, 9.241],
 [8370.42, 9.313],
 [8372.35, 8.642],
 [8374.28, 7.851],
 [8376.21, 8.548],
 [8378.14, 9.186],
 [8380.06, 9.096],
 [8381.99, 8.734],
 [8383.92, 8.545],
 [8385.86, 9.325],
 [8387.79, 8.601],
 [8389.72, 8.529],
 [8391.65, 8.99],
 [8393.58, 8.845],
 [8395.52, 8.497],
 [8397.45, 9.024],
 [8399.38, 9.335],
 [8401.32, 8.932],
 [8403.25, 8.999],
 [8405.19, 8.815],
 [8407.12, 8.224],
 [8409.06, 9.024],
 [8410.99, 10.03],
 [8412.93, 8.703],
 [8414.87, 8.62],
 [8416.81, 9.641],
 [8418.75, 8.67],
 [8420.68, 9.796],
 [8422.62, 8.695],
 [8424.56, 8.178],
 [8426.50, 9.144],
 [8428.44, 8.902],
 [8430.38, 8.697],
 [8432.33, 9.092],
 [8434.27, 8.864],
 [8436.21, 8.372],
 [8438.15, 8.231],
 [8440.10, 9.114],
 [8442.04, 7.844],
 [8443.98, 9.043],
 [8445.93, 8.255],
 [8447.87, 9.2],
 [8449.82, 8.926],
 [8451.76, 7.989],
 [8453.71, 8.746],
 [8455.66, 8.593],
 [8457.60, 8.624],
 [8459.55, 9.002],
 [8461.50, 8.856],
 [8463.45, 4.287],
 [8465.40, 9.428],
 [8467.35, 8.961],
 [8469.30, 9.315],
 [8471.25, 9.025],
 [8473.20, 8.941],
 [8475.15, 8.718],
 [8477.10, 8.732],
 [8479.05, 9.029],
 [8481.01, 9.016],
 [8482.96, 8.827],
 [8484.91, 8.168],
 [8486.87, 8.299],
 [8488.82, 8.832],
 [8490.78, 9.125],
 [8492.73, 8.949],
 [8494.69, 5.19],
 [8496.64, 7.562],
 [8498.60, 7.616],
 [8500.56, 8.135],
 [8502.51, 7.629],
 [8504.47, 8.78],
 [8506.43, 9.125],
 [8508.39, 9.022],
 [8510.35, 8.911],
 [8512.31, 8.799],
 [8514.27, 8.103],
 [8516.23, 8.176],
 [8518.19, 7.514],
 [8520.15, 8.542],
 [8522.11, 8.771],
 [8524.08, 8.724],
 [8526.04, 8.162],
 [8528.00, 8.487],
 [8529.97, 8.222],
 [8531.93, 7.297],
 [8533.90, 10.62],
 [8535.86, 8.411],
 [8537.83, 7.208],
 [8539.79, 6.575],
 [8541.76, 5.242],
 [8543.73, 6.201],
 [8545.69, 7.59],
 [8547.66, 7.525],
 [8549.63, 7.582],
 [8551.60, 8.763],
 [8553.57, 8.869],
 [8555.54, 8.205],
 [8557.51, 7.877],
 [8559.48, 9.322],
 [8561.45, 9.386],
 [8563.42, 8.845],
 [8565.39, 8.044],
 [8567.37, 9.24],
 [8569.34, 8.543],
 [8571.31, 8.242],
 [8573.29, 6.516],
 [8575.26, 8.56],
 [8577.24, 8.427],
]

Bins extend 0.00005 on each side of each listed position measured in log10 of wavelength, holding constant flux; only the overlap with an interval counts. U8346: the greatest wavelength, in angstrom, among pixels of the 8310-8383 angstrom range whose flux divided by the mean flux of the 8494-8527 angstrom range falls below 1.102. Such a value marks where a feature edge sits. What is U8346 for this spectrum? 8381.99 angstrom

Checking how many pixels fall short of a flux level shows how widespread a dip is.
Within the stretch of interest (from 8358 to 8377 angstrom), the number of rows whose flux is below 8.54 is 3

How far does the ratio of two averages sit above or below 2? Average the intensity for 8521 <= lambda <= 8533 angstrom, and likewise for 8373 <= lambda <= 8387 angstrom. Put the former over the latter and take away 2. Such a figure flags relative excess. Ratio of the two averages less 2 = -1.05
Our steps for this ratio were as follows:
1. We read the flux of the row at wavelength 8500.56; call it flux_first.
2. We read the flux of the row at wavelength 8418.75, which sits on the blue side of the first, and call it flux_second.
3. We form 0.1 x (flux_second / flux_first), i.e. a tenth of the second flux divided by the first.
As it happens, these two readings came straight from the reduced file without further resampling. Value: 0.107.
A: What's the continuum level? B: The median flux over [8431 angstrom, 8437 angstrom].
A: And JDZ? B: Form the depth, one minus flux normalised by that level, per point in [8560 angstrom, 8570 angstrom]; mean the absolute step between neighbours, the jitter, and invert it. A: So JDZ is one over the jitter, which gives 11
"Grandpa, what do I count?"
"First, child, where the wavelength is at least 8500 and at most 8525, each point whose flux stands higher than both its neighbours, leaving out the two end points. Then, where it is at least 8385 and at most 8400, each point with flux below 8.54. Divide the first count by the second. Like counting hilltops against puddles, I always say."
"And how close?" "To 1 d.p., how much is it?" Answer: 1.5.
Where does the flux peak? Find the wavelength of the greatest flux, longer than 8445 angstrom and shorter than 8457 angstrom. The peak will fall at 8447.87 angstrom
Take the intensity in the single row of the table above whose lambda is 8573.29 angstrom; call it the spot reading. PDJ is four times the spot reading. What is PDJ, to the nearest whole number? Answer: 26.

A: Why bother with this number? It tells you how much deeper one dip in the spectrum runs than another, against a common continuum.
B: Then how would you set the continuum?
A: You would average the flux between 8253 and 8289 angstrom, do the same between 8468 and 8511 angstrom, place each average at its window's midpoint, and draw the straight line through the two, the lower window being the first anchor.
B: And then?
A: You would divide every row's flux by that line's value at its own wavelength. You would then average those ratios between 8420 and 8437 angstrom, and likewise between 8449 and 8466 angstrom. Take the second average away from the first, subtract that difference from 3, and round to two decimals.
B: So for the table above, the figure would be 2.94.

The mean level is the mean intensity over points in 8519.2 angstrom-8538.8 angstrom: 8.4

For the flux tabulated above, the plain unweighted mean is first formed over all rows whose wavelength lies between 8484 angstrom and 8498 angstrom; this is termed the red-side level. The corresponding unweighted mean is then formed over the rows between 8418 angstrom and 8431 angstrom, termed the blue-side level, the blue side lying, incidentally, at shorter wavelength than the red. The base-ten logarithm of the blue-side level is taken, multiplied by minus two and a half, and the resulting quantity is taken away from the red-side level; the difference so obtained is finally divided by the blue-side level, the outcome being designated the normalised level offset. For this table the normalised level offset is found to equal 1.17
